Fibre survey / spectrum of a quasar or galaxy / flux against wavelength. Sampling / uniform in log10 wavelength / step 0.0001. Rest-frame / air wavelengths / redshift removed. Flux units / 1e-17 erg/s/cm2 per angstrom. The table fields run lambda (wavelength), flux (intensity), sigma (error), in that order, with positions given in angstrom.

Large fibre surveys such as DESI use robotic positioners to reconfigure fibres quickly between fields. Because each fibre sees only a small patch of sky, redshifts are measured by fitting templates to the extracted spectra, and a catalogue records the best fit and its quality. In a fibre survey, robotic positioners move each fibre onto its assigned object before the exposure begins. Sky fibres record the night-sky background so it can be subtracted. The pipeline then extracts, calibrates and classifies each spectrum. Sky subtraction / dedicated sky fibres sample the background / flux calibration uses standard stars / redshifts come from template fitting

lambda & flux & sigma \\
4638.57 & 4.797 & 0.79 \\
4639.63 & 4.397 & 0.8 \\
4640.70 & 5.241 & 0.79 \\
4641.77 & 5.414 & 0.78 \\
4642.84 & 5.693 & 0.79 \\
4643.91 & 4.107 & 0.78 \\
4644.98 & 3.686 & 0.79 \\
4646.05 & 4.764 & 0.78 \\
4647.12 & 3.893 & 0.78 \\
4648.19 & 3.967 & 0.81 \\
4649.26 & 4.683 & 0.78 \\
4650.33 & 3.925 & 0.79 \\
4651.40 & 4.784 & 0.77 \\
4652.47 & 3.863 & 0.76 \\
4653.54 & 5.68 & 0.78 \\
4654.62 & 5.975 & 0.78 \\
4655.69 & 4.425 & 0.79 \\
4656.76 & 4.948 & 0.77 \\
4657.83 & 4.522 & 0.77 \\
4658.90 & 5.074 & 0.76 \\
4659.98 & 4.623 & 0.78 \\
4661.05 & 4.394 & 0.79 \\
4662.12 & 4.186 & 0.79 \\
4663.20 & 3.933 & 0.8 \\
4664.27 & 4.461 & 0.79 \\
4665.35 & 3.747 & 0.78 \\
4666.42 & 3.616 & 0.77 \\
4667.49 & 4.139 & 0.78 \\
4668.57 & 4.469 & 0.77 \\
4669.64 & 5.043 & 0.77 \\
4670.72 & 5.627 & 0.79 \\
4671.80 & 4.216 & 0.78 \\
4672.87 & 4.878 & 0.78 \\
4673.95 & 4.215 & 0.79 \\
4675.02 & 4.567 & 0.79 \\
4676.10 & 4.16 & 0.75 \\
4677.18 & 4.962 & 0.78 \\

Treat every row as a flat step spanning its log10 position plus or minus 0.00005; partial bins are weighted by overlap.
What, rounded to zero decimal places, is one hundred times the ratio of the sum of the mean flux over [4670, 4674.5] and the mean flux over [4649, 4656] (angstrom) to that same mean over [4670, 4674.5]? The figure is 201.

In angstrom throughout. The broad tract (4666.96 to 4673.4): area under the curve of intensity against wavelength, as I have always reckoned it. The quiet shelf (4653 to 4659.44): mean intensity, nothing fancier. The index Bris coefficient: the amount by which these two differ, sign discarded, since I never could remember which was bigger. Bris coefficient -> 25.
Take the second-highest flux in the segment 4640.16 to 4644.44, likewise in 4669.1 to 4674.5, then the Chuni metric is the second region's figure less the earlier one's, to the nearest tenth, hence -0.4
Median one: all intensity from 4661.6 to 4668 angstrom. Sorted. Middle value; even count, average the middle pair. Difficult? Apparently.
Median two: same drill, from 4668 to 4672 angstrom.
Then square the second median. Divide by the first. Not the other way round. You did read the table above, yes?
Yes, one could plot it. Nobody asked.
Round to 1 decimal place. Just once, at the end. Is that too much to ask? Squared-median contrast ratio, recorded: 5.6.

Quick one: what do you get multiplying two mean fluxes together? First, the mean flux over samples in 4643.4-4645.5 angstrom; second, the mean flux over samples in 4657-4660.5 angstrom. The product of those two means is 18.5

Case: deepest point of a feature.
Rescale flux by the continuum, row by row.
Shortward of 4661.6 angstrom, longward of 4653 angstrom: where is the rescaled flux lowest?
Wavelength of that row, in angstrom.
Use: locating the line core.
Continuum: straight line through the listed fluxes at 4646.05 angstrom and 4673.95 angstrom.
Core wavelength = 4655.69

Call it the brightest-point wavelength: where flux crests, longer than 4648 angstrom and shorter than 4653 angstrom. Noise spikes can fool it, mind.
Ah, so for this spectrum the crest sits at 4651.40 angstrom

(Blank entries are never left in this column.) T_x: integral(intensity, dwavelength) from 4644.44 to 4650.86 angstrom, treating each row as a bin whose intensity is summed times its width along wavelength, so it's 26.7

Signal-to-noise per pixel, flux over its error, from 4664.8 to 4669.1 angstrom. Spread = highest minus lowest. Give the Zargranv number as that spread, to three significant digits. 1.11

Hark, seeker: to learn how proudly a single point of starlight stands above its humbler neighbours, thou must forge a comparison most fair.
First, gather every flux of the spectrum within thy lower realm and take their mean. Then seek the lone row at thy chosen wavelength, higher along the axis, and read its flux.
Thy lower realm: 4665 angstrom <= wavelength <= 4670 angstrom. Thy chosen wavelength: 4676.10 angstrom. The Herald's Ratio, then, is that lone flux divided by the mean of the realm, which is 0.99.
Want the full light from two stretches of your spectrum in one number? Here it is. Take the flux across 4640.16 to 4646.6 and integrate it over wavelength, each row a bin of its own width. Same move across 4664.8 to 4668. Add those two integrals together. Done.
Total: 43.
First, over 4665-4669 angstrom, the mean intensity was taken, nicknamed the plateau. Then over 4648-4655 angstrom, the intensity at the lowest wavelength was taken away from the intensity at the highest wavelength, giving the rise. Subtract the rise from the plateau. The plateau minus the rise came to 2.0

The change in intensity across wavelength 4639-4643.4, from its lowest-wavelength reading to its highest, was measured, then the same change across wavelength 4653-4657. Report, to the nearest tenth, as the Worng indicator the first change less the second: 2.0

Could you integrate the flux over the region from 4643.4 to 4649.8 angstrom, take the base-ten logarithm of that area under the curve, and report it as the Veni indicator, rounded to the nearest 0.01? 1.43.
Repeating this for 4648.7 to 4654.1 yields 1.39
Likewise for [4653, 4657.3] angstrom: 1.35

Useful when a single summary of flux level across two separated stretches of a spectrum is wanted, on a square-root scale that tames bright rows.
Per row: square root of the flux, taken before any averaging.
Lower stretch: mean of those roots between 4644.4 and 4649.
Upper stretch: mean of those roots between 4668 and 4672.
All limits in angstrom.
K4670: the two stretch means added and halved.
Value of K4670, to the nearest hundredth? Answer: 2.11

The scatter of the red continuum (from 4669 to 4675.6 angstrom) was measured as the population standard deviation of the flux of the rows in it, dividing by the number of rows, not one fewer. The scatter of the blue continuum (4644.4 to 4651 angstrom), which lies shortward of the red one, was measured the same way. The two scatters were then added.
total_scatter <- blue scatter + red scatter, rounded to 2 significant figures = 0.91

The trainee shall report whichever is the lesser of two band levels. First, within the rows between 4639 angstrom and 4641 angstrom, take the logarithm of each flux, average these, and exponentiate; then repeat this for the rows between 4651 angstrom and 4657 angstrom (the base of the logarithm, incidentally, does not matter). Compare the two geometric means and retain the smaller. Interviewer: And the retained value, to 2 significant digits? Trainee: 4.8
